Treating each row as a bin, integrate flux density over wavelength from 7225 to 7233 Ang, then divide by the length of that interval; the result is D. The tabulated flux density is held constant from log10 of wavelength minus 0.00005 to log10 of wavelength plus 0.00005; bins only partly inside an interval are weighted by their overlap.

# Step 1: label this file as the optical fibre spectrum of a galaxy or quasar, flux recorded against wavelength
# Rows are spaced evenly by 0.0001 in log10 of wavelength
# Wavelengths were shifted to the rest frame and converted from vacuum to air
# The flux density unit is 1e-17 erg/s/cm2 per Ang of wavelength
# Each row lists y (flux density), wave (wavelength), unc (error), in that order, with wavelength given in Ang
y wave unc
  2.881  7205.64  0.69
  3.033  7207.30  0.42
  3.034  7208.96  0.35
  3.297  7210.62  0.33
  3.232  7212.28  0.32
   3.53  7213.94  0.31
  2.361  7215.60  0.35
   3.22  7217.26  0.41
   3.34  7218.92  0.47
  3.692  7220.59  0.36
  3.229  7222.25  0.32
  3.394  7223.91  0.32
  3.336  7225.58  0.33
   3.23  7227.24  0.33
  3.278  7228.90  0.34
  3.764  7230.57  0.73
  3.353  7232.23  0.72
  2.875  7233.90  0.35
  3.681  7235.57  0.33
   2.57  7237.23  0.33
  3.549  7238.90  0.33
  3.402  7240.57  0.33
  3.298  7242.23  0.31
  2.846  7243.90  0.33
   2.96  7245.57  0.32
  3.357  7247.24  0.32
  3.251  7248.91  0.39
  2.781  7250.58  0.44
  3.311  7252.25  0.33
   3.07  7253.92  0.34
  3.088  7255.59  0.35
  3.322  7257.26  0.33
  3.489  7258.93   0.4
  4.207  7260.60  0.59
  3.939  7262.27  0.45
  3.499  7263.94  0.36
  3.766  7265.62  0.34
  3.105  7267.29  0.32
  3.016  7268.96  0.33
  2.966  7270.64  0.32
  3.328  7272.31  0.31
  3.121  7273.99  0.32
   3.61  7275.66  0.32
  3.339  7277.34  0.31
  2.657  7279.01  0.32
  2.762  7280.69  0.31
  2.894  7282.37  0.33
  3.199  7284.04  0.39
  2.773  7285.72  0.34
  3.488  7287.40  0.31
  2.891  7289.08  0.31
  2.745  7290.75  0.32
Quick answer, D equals 3.40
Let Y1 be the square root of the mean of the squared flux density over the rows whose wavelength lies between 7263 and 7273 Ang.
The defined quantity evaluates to 3.29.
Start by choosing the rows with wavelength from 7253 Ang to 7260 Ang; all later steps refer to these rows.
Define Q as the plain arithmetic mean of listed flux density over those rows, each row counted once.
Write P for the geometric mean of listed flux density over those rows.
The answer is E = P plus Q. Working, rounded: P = 3.2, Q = 3.2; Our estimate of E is 6.5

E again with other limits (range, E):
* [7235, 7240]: 6.5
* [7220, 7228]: 6.7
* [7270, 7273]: 6.3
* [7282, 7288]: 6.2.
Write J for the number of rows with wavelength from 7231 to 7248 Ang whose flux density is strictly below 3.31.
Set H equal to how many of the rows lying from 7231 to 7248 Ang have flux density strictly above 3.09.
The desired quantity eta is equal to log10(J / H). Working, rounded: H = 6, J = 5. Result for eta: -0.08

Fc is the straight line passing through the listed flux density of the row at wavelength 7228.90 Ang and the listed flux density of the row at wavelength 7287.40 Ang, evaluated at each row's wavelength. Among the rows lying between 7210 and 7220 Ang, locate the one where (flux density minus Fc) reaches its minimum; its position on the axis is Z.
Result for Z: 7215.60 Ang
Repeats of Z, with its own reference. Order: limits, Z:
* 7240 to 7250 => 7243.90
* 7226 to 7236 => 7233.90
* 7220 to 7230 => 7227.24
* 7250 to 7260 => 7250.58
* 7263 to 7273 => 7270.64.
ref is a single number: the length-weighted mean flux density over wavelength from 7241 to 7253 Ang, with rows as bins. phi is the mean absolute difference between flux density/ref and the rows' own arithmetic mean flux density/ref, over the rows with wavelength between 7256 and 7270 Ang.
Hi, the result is 0.10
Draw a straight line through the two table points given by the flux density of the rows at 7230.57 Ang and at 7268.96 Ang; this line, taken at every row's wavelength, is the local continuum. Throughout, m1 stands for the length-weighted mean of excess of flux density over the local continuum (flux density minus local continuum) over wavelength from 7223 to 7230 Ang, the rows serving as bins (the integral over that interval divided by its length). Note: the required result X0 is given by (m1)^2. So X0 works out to 0.27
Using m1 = -0.52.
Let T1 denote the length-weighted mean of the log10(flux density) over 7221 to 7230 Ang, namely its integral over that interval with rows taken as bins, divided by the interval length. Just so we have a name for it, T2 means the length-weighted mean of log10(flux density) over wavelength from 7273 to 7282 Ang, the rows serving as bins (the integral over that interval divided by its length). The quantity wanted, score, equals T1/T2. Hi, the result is 1.07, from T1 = 0.522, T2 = 0.49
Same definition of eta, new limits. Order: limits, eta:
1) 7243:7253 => 0.12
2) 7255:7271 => -0.24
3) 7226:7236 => -0.22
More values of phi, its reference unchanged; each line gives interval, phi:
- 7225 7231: 0.06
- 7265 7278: 0.07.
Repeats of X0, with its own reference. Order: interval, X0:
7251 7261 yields 0.01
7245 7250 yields 0.06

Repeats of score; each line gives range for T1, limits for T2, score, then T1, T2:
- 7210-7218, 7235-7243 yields 0.95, 0.491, 0.51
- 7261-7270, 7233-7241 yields 1.08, 0.540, 0.50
